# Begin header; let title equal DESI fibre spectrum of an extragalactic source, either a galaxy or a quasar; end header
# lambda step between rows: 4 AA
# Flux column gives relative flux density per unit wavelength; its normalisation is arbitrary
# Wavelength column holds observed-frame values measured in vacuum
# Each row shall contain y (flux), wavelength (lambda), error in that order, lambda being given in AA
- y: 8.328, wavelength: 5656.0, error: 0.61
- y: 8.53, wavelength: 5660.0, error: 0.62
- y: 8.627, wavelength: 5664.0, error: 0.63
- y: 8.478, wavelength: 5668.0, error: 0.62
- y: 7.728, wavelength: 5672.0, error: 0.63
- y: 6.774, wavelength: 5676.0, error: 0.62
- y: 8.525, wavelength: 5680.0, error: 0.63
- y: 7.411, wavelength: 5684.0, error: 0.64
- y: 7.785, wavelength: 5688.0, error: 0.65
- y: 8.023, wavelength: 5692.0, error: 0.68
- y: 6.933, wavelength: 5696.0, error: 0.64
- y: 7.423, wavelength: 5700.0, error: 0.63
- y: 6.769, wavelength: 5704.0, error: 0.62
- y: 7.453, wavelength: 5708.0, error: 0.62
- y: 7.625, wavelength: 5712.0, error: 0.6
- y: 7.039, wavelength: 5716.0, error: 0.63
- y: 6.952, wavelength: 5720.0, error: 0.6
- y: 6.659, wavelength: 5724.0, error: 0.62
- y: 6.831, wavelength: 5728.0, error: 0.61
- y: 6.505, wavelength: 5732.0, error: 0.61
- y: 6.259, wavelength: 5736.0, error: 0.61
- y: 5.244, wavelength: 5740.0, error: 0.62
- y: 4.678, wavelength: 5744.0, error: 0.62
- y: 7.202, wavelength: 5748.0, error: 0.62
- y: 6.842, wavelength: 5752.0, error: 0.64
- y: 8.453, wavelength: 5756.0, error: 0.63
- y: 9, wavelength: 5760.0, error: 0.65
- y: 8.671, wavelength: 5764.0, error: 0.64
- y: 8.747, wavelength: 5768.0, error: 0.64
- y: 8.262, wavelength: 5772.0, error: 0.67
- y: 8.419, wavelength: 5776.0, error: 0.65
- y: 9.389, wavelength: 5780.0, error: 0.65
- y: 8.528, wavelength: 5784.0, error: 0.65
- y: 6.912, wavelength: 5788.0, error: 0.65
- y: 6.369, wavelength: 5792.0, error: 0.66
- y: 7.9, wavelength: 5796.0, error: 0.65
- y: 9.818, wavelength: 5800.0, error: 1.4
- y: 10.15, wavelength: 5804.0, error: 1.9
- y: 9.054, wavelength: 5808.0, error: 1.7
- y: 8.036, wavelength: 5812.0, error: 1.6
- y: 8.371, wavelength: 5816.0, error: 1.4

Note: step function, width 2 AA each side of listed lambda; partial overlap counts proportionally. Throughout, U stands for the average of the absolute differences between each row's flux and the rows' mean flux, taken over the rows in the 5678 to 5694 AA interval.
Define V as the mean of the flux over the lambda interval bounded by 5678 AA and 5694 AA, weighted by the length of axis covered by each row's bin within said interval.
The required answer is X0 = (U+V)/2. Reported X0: 4.1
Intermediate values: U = 0.34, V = 7.9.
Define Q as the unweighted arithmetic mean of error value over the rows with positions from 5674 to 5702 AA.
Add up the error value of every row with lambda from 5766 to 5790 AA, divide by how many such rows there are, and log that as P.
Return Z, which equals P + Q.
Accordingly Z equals 1.29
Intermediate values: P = 0.652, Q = 0.641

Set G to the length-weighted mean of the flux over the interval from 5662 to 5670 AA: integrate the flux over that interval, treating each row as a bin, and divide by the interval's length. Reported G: 8.6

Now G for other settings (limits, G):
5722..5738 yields 6.6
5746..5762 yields 7.9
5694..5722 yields 7.2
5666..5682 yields 7.9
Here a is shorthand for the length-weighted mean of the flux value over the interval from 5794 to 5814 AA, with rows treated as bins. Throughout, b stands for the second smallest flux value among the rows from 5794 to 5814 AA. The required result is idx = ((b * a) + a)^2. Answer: 6601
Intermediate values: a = 9.0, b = 8.036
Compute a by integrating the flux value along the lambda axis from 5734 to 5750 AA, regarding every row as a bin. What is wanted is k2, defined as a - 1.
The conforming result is 93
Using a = 94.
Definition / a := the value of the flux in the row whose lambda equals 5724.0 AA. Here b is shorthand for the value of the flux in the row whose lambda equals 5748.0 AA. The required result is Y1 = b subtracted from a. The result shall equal -0.5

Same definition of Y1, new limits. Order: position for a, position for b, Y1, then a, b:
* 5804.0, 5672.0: 2.4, 10.15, 7.728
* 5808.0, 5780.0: -0.3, 9.054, 9.389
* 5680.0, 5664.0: -0.1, 8.525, 8.627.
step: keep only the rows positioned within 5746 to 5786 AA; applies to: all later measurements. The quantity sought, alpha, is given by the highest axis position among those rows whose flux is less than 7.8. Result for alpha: 5752.0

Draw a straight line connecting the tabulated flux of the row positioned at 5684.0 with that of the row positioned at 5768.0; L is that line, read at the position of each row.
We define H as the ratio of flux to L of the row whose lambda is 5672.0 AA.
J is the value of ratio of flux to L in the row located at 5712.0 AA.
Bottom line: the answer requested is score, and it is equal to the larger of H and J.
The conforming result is 1.07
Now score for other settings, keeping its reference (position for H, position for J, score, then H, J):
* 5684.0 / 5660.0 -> 1.21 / 1.00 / 1.21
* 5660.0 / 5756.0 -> 1.21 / 1.21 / 0.99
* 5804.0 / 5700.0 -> 1.09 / 1.09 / 0.97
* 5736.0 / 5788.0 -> 0.76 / 0.76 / 0.76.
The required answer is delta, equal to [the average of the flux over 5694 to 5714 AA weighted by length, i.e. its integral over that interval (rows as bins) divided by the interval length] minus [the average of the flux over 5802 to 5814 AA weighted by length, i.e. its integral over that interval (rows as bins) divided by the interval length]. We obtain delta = -1.84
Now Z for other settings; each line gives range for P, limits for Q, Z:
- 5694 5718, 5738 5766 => 1.25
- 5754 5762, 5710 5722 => 1.25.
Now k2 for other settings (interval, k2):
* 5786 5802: 123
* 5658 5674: 132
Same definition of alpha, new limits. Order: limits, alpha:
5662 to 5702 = 5700.0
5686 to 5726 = 5724.0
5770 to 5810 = 5792.0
